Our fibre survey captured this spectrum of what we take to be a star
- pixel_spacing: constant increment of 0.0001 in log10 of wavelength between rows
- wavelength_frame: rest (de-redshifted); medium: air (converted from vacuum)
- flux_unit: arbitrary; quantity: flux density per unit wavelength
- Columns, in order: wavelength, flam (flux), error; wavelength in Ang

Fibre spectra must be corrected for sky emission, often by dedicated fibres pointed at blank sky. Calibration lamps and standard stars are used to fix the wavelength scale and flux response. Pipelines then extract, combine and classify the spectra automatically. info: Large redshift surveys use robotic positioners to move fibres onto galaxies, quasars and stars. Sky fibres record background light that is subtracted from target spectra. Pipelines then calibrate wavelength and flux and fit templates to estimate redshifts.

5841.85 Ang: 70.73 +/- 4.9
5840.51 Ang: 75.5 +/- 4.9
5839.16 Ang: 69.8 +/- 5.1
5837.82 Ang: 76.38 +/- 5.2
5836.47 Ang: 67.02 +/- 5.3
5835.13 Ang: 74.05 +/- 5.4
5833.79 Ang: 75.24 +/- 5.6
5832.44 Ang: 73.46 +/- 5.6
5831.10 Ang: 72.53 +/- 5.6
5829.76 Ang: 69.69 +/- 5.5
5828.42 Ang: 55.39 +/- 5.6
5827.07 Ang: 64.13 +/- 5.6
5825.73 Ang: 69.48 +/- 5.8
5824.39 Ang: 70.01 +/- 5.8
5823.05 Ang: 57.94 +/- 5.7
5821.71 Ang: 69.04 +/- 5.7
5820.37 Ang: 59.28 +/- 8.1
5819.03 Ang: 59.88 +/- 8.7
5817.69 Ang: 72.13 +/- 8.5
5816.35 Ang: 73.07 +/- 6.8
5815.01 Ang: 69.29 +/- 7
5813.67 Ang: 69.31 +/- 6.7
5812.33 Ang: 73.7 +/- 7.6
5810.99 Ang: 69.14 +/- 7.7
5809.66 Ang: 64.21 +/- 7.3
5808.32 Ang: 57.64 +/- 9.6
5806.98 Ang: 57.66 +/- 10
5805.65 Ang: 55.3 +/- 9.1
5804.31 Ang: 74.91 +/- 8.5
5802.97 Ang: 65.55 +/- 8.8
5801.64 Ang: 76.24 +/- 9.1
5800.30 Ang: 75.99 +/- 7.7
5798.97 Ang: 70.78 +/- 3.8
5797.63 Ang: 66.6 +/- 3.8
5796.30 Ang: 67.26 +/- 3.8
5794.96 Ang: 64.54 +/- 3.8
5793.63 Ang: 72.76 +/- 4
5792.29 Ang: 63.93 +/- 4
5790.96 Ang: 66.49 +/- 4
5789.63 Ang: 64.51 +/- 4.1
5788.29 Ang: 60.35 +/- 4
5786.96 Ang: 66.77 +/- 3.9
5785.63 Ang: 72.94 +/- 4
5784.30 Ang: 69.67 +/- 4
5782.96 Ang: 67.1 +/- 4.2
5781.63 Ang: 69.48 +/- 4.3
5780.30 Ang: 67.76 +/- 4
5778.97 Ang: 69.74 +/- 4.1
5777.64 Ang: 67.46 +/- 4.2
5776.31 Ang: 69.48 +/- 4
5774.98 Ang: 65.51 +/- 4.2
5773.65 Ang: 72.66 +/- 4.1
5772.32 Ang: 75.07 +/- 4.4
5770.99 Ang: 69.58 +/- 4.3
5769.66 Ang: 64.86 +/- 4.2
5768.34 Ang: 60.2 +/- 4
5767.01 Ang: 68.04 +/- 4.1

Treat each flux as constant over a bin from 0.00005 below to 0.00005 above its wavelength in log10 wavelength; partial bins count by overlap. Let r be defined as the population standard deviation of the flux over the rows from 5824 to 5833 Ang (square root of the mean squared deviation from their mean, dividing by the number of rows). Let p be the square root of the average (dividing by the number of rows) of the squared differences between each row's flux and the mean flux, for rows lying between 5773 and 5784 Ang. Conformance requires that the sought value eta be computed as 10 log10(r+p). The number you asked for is 9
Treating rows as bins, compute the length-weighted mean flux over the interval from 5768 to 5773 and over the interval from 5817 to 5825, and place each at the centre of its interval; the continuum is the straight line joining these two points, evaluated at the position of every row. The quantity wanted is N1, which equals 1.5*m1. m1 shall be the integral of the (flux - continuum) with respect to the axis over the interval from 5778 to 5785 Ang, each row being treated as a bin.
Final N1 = 15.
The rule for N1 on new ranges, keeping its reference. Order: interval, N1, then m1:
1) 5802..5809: -30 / -20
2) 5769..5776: 18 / 12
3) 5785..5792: -8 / -5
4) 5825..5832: 24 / 16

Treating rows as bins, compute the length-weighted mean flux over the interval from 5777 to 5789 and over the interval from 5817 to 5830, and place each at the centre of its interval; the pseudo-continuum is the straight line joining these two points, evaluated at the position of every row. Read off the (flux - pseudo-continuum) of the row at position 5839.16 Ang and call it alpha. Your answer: 7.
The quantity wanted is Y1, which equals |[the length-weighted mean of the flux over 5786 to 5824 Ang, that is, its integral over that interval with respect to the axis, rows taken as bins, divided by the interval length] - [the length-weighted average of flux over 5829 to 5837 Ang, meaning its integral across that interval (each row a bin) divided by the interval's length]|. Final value 5.3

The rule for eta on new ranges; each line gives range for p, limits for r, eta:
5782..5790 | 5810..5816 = 8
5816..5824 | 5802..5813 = 11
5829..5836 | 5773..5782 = 6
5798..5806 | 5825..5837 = 11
